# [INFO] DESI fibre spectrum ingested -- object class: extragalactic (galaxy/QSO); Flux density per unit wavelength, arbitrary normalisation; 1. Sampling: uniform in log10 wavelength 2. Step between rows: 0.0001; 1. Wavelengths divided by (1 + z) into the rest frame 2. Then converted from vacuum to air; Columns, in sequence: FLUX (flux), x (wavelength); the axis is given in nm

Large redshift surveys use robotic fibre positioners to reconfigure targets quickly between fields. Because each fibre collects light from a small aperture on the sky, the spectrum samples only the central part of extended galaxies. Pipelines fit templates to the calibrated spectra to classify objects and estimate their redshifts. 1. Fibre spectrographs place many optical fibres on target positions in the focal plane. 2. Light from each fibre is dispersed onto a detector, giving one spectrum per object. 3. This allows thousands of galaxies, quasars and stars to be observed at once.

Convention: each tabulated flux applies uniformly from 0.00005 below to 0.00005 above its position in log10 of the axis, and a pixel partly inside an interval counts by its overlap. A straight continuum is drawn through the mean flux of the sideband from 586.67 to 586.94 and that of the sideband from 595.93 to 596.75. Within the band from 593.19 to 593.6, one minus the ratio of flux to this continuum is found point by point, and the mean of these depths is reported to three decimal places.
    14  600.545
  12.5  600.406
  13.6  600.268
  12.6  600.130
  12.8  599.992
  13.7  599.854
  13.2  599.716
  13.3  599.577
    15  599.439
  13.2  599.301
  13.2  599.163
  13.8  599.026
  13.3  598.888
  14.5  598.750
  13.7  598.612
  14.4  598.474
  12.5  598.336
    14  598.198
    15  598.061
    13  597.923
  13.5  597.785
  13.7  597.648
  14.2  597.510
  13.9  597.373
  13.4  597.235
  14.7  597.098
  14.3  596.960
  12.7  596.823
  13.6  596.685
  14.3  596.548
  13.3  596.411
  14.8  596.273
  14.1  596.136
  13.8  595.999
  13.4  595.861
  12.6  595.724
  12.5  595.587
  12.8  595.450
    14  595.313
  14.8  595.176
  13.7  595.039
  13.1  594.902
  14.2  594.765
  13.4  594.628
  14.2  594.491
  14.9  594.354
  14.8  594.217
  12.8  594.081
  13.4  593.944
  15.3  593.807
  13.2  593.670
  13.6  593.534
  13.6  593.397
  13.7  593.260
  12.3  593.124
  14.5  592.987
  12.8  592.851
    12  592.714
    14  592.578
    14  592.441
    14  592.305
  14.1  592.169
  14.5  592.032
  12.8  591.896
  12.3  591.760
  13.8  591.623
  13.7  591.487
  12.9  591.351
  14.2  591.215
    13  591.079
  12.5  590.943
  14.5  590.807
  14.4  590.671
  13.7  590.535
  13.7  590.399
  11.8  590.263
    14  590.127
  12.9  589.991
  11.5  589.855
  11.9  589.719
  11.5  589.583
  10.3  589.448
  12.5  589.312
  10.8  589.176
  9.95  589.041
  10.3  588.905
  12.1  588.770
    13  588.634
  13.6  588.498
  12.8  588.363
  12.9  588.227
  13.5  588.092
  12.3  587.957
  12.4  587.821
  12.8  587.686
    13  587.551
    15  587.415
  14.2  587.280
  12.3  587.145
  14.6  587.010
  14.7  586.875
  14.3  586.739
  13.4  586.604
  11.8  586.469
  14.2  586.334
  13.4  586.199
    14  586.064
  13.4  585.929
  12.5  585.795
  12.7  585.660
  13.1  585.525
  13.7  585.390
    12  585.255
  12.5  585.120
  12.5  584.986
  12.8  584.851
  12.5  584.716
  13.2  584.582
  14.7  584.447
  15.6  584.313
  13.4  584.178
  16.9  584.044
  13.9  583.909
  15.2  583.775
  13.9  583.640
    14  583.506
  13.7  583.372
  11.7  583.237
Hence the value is 0.036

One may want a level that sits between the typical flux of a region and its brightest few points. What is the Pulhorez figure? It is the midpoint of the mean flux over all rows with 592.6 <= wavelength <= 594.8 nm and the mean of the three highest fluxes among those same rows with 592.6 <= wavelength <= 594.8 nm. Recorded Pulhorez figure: 14.3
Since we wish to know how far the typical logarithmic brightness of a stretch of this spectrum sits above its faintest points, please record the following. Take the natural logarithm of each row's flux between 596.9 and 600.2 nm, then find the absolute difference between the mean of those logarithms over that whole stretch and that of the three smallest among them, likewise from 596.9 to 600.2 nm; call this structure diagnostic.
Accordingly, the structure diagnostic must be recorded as 0.080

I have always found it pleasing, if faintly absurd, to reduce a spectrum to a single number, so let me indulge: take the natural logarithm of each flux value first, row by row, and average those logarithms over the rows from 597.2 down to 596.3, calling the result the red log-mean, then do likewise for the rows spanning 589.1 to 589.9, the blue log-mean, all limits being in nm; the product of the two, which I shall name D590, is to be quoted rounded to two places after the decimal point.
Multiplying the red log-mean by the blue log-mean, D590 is 6.39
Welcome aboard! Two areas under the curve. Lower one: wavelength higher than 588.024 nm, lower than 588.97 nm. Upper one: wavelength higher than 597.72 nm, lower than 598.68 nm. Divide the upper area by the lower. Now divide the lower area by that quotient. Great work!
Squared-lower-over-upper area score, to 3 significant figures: 10.8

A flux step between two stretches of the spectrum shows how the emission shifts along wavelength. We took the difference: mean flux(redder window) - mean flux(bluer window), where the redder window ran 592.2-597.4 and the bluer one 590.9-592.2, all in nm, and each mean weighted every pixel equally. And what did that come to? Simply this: 0.32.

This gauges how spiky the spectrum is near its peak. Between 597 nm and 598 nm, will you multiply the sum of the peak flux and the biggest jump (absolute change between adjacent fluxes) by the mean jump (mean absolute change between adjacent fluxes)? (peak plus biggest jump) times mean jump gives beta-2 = 9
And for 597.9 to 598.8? 22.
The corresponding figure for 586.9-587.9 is 22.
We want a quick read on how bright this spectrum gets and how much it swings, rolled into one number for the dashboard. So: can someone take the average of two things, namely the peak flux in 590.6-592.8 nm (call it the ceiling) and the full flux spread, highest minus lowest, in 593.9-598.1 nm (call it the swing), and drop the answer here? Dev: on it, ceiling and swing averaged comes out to 8.50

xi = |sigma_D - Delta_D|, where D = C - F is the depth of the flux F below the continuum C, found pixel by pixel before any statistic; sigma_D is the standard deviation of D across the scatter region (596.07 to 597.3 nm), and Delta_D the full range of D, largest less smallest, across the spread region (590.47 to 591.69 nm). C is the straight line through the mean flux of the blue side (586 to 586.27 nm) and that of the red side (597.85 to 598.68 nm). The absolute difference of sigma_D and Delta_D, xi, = 1.3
